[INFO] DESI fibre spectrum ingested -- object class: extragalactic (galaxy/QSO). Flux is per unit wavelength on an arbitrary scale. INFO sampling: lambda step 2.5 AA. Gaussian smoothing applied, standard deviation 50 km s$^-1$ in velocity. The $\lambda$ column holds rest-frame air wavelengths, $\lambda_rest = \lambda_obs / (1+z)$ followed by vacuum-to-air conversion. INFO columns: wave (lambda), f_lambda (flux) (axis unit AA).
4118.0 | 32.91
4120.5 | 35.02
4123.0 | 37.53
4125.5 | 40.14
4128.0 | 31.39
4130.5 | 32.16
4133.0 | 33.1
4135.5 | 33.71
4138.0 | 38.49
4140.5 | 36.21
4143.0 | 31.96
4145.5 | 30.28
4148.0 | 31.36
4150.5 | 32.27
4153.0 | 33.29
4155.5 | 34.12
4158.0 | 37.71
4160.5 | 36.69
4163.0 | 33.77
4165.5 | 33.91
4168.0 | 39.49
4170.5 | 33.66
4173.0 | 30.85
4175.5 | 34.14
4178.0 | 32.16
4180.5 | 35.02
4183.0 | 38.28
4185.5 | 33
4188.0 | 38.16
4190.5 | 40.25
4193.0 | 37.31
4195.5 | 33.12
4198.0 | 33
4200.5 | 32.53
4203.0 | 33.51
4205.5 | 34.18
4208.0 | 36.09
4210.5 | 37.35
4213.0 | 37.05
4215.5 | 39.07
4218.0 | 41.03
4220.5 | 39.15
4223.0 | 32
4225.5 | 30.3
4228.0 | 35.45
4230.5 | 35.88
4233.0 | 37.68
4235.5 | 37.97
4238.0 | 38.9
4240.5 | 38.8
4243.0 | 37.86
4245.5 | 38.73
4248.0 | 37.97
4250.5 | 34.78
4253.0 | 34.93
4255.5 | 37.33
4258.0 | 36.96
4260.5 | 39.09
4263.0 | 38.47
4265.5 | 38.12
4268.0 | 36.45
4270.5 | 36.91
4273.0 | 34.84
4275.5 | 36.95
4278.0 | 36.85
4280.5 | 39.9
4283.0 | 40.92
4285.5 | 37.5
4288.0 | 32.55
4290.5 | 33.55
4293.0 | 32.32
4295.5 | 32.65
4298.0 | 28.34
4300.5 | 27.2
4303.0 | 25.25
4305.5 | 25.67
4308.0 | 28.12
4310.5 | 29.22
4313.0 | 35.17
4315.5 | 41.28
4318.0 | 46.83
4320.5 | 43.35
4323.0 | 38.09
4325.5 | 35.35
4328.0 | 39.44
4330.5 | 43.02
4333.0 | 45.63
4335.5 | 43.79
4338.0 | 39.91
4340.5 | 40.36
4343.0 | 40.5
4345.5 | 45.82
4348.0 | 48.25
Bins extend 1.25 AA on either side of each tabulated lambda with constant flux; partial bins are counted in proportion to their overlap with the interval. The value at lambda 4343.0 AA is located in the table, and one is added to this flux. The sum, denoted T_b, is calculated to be 41.5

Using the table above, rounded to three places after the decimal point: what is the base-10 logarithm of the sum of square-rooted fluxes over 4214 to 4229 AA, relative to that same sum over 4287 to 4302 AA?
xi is 0.032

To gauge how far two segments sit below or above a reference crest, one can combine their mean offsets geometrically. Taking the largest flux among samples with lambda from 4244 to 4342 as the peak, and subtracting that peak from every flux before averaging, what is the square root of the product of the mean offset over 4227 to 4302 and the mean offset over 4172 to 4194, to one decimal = 11.0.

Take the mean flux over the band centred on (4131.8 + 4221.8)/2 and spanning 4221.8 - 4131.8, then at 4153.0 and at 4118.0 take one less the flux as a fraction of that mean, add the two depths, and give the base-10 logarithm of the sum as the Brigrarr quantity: -0.93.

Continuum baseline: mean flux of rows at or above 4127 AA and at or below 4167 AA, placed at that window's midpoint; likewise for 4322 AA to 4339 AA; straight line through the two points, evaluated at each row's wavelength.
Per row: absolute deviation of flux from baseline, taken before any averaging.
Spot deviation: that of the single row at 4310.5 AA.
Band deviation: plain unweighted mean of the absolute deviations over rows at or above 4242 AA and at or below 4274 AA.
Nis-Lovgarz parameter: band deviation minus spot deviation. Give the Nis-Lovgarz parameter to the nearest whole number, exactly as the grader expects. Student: -9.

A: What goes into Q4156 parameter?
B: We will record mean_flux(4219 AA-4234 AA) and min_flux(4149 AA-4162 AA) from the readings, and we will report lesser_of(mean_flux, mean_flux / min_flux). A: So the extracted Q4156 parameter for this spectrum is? 1.09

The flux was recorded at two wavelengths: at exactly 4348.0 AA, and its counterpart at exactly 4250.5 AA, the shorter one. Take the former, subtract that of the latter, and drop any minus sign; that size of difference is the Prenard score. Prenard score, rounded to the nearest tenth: 13.5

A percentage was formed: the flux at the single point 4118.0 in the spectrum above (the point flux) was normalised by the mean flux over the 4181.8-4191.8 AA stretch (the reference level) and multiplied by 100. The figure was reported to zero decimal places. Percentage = 88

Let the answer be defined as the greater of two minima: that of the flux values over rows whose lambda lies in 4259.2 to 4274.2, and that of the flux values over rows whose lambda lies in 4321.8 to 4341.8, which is 35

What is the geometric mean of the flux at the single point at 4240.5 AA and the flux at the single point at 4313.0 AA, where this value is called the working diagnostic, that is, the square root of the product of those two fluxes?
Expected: 36.9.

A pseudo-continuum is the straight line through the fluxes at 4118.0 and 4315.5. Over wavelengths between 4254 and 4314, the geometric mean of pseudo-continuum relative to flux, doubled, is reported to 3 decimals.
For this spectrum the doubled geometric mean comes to 2.360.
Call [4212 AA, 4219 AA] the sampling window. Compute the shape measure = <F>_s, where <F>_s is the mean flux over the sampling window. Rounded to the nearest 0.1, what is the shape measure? 39.1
